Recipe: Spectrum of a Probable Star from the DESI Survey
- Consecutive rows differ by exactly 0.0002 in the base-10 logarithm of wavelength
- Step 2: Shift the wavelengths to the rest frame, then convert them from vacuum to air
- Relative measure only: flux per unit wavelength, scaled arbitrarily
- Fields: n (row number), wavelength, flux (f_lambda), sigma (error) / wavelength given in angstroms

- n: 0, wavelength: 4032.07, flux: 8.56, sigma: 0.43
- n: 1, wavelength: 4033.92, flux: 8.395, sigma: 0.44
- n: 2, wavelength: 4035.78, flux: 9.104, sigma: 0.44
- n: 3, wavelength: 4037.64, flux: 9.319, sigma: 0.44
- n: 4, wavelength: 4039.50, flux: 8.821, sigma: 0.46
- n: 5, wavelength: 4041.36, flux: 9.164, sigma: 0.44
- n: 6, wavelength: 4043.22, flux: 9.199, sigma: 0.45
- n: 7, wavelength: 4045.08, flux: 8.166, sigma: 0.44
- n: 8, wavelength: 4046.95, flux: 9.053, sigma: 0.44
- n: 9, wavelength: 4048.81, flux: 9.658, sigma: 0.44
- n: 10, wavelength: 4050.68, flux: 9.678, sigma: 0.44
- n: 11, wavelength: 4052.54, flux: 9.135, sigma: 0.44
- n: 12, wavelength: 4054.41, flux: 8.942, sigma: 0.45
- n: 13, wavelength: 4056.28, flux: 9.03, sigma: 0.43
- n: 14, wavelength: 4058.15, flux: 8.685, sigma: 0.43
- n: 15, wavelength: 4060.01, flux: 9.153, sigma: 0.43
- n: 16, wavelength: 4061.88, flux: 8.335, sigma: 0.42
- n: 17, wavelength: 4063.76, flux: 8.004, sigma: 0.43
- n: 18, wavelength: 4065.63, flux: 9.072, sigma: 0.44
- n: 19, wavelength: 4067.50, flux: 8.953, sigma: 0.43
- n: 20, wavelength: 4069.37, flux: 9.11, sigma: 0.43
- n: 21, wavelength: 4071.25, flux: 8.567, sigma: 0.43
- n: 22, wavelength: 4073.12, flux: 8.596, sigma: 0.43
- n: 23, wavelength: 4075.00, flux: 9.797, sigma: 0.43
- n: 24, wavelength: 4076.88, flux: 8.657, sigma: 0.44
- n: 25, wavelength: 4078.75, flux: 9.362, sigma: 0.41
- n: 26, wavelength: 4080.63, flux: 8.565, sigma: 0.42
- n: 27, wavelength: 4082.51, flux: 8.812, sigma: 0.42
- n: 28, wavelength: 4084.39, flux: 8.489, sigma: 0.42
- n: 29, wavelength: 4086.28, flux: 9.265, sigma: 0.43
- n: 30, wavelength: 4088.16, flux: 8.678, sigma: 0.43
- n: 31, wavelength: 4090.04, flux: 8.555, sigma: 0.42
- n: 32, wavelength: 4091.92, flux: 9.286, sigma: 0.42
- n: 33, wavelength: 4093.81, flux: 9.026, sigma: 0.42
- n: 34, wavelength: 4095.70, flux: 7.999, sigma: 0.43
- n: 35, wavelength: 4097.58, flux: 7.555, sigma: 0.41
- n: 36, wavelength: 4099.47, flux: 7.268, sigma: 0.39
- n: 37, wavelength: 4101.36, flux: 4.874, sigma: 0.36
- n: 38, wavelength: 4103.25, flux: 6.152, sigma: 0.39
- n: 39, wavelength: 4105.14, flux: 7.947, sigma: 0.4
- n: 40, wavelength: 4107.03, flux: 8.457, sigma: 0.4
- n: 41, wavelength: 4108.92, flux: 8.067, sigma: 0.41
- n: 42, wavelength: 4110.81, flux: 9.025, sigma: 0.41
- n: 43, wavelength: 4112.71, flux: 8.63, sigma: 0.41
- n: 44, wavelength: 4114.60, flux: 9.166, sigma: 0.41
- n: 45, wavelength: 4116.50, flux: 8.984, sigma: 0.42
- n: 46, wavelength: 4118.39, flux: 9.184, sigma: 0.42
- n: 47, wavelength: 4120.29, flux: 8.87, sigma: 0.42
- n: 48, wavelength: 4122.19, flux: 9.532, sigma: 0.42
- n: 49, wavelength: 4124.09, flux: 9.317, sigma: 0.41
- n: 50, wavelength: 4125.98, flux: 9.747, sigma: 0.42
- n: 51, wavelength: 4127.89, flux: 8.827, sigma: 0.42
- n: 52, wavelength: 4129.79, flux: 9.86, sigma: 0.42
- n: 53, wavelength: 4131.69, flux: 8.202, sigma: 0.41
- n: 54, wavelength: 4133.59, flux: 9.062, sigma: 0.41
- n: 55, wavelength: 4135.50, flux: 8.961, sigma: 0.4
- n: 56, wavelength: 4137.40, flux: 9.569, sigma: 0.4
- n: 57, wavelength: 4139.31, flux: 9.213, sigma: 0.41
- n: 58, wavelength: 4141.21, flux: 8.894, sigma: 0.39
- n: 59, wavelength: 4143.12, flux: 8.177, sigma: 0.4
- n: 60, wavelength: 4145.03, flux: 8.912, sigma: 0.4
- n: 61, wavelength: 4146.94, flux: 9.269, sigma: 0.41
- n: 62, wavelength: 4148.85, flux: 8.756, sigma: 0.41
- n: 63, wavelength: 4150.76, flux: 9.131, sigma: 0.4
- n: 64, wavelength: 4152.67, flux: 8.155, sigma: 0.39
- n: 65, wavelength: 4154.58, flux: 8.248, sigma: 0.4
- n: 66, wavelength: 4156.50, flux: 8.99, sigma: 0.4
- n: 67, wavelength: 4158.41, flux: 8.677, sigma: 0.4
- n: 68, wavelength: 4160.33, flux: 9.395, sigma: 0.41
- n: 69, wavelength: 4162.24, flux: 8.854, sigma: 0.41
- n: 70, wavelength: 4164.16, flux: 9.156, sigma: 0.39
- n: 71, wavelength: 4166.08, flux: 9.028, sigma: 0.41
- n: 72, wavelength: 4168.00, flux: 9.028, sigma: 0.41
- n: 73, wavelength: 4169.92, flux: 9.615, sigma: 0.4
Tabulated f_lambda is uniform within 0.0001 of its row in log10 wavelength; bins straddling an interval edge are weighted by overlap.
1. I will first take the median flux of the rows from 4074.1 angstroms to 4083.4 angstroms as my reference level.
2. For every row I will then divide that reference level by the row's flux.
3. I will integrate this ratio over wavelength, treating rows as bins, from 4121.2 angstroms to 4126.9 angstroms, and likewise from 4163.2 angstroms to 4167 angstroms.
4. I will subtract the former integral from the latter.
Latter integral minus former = -1.6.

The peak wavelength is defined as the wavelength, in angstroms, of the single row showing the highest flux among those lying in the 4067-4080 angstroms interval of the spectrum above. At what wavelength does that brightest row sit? 4075.00 angstroms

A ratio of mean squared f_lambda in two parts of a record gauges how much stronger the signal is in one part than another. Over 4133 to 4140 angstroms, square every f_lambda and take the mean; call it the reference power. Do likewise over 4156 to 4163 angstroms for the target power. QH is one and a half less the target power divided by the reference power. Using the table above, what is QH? 0.547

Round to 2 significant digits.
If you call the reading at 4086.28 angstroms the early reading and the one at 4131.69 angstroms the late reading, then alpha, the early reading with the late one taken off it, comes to 1.1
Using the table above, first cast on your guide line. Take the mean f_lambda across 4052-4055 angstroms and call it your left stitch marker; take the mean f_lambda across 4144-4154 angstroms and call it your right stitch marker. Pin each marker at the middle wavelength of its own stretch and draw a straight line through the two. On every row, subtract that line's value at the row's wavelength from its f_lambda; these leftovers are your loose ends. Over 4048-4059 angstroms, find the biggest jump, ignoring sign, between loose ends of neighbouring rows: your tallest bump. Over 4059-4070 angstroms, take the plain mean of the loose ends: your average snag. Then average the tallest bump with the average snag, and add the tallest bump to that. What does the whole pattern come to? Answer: 0.69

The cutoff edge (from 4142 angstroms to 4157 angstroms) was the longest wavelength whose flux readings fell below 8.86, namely 4154.58 angstroms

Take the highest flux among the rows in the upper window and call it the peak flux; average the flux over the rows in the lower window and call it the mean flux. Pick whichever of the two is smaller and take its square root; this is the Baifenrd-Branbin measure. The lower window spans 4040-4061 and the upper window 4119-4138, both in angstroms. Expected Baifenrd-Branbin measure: 3.01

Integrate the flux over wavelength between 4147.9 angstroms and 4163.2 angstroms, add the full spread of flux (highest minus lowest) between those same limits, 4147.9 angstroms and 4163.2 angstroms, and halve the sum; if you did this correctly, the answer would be 67.8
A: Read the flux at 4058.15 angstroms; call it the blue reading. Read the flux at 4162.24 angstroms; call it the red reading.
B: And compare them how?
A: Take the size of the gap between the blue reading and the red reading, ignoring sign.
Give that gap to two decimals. 0.17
